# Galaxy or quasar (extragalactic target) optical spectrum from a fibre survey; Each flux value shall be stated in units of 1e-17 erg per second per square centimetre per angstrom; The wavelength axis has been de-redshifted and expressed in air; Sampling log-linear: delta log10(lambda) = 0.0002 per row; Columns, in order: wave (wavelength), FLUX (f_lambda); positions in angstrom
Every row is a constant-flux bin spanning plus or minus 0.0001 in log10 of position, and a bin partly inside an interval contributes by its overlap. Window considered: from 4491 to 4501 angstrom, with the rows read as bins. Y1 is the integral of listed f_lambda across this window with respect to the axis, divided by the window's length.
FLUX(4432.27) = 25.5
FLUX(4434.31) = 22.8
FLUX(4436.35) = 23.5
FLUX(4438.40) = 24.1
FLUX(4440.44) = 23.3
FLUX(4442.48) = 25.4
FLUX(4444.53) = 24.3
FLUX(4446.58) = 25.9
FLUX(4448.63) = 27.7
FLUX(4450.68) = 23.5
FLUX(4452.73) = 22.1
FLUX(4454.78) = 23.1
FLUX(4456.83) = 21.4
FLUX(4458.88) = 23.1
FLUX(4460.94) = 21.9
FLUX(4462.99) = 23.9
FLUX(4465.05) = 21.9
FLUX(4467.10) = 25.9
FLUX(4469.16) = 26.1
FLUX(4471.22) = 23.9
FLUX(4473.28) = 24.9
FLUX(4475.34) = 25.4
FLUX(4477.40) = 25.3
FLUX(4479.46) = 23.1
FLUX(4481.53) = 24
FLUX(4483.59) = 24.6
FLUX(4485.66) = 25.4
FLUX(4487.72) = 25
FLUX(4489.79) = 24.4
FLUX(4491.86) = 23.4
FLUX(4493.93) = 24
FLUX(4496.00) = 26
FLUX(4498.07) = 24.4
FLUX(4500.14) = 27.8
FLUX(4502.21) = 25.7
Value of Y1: 25.1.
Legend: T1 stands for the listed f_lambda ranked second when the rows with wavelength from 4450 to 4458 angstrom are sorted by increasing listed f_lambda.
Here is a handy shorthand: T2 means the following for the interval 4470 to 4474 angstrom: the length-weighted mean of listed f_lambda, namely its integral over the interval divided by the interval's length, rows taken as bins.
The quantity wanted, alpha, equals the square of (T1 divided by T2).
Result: 0.82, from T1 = 22.1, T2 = 24.4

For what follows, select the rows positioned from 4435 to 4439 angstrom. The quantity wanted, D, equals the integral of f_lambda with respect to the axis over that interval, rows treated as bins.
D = 95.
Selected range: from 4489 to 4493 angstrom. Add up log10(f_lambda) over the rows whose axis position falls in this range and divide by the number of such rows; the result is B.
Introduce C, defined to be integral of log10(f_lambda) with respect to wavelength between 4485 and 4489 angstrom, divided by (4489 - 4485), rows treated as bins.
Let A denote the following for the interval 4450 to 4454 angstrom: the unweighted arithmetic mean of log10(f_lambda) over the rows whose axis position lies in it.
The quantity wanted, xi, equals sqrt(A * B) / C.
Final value 0.98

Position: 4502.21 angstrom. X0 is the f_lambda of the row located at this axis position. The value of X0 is 25.7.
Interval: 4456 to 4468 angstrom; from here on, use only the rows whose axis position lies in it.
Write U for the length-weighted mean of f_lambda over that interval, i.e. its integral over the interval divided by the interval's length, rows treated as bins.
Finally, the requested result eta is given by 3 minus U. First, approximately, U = 23.0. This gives -20.02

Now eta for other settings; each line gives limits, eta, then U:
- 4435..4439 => -20.66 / 23.7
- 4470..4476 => -21.73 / 24.7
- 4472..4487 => -21.67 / 24.7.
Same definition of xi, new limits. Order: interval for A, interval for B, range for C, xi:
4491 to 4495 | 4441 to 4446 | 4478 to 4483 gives 1.01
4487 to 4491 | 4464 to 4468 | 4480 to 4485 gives 1.00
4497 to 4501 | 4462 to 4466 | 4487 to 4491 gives 1.00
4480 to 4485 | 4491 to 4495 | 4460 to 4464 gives 1.01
